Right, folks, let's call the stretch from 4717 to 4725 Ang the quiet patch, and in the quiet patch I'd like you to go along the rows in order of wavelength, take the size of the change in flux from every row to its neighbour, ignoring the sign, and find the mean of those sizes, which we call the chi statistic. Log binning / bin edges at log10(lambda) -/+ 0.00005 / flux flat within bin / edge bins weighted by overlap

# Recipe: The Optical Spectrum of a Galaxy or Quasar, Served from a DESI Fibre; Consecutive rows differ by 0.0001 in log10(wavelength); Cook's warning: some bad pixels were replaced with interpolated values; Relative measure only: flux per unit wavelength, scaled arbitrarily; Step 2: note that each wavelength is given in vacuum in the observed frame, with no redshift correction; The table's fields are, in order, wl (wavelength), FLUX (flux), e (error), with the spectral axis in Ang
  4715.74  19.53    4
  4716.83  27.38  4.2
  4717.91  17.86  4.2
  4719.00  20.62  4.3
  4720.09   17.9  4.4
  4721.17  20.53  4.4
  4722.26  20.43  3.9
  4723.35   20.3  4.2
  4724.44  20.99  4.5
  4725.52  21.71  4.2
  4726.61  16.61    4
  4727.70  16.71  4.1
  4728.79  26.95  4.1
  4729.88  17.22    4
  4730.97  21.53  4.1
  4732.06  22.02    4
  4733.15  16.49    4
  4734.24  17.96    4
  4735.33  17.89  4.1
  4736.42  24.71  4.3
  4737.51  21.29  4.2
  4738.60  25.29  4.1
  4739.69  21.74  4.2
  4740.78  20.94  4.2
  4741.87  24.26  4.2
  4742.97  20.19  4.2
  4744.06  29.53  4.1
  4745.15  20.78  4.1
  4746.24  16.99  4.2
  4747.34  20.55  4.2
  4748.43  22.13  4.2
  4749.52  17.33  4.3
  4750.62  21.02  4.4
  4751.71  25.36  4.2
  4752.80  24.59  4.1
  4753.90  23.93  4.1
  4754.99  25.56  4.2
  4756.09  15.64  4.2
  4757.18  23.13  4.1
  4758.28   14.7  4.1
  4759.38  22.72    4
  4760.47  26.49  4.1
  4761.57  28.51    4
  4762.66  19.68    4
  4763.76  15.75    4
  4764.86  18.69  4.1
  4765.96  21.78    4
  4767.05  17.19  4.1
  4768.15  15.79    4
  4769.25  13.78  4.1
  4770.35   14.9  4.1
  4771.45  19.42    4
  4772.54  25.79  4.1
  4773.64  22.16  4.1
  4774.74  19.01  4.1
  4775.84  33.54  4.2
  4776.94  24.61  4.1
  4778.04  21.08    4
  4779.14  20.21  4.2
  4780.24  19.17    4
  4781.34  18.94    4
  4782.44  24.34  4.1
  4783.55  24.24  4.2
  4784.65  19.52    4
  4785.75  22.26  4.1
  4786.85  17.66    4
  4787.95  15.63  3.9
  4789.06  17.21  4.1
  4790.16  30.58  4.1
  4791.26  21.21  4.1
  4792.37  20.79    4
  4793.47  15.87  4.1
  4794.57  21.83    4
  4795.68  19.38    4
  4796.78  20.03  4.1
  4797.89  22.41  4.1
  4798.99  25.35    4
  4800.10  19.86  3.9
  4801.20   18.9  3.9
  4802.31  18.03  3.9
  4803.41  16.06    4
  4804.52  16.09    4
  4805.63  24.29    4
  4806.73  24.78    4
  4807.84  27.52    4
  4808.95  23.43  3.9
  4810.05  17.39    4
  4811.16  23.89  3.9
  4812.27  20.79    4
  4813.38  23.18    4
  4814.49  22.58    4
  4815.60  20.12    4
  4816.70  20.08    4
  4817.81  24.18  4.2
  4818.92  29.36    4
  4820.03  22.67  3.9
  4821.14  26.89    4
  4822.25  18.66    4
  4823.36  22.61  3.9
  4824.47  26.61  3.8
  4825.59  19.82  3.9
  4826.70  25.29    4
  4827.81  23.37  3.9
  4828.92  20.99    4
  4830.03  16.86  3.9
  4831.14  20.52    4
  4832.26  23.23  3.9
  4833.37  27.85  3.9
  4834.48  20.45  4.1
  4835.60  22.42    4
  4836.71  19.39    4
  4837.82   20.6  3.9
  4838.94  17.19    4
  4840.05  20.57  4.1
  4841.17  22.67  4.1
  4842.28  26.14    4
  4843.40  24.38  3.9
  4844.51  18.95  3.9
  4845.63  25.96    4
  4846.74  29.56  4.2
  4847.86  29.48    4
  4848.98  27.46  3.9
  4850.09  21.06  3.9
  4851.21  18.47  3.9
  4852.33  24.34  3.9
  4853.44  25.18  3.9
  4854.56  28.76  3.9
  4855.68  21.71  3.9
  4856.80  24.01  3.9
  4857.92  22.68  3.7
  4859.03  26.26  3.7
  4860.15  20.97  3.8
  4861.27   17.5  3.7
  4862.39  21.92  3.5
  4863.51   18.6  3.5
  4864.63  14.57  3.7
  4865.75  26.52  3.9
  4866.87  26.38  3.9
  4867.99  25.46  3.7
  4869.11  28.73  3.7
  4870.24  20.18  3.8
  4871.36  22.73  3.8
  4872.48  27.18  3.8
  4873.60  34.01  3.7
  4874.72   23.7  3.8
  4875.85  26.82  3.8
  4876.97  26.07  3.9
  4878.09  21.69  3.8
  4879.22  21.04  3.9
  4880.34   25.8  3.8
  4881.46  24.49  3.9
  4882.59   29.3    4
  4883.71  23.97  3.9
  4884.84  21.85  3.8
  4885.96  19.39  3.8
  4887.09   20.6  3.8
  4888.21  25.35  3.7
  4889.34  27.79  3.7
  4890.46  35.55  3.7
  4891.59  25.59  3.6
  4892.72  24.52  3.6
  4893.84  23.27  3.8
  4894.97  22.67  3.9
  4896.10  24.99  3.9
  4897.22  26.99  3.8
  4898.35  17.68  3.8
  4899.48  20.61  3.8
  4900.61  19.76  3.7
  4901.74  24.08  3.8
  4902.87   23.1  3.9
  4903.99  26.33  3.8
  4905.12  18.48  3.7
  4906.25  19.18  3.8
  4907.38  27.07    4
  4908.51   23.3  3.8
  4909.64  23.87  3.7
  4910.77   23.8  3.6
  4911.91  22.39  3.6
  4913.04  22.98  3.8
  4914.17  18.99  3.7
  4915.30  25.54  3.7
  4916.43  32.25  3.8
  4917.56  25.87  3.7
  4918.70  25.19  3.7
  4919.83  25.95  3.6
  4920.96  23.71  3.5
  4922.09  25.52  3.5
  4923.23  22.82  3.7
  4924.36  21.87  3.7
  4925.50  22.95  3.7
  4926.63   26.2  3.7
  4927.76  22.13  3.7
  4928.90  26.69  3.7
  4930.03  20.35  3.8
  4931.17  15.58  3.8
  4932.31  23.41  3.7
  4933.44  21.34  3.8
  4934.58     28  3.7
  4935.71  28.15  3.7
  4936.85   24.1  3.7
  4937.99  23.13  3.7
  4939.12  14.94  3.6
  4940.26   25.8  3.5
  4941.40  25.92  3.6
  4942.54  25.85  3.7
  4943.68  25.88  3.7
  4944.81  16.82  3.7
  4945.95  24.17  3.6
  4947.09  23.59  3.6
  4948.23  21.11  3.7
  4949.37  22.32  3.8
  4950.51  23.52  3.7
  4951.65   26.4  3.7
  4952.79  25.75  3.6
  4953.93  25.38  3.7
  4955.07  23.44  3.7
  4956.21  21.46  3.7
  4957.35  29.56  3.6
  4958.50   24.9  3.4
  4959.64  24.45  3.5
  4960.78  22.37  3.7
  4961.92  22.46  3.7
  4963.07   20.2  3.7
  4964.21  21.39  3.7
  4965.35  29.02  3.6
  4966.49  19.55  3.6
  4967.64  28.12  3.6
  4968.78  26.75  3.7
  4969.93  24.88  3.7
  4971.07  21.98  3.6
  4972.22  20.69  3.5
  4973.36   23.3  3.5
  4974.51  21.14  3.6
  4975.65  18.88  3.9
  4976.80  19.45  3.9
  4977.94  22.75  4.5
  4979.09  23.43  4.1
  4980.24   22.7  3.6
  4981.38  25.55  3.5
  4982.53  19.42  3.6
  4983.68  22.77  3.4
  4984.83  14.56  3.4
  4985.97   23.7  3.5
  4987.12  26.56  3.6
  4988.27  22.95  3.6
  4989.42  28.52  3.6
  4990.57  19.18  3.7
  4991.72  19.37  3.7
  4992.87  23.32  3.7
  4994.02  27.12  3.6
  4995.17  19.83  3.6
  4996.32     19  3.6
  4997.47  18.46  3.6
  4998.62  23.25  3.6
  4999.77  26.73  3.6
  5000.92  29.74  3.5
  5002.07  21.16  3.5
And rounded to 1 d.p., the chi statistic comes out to 1.5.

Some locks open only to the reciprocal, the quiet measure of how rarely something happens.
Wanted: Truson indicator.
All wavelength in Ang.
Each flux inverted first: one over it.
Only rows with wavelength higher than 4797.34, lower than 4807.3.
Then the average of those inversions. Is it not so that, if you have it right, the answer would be 0.0499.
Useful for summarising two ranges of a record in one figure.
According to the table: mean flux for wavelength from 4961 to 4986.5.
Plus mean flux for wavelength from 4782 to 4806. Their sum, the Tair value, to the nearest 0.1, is 42.9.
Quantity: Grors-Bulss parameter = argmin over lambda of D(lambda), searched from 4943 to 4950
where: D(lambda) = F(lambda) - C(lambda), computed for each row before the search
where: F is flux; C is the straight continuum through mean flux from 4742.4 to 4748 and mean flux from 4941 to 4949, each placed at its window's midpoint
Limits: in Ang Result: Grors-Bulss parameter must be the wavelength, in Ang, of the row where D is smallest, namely 4944.81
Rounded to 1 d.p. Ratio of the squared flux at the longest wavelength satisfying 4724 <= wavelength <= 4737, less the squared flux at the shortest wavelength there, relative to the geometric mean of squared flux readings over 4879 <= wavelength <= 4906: 0.3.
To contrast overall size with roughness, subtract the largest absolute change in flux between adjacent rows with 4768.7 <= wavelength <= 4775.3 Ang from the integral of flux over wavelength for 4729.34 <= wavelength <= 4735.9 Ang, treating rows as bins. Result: 117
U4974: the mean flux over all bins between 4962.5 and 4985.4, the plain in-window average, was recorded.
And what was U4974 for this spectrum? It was 22.3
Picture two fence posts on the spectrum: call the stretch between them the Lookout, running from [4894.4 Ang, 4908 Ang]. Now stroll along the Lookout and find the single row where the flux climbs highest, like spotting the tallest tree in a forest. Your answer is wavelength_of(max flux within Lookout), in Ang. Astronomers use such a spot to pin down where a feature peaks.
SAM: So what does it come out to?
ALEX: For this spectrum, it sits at 4907.38 Ang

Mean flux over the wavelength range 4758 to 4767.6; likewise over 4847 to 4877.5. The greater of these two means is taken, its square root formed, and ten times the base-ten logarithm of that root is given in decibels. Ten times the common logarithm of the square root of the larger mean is 6.91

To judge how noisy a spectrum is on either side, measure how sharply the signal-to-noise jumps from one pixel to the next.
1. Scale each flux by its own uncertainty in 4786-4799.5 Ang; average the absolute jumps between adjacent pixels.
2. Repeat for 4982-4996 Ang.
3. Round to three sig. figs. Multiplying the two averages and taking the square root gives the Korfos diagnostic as 1.23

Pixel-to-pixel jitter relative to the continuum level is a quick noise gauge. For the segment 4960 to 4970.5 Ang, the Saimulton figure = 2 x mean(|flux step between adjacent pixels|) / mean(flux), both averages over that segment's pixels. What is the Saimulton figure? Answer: 0.34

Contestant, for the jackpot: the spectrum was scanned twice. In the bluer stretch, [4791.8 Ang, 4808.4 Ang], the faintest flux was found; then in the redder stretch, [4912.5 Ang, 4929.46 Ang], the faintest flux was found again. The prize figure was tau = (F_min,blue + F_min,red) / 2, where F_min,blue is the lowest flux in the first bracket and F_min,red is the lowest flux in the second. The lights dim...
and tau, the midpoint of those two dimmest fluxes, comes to 17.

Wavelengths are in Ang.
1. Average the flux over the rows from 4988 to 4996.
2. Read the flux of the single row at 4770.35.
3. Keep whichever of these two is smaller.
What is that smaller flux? 14.9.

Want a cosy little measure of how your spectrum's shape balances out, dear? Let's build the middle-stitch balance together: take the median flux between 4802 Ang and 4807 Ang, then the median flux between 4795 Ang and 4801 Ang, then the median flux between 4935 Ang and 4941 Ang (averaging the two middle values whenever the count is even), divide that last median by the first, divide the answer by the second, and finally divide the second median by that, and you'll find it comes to 300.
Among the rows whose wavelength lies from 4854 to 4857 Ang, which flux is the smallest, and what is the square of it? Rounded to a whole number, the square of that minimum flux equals 471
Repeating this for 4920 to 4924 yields 521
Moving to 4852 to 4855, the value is 592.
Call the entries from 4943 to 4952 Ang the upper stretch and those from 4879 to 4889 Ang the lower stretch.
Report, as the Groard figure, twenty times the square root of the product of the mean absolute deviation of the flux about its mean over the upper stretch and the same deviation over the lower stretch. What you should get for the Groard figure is 47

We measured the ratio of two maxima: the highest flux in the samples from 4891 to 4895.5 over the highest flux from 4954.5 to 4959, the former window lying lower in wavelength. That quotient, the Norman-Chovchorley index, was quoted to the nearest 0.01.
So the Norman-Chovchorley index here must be 0.87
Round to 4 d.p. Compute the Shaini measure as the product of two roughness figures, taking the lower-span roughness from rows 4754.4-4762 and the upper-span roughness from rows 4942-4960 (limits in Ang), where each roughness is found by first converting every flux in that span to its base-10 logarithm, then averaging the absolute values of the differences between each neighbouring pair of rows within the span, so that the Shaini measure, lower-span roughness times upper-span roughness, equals 0.0078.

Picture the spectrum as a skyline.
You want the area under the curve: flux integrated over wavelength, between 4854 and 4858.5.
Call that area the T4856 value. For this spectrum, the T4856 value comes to 109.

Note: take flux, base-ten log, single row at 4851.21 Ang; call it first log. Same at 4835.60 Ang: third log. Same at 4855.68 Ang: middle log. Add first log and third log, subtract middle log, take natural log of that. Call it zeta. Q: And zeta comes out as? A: 0.25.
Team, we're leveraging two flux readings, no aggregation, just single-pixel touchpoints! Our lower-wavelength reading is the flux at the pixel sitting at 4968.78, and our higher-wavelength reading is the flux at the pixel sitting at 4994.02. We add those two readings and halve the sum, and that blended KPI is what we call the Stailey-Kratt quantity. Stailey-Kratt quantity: 26.9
